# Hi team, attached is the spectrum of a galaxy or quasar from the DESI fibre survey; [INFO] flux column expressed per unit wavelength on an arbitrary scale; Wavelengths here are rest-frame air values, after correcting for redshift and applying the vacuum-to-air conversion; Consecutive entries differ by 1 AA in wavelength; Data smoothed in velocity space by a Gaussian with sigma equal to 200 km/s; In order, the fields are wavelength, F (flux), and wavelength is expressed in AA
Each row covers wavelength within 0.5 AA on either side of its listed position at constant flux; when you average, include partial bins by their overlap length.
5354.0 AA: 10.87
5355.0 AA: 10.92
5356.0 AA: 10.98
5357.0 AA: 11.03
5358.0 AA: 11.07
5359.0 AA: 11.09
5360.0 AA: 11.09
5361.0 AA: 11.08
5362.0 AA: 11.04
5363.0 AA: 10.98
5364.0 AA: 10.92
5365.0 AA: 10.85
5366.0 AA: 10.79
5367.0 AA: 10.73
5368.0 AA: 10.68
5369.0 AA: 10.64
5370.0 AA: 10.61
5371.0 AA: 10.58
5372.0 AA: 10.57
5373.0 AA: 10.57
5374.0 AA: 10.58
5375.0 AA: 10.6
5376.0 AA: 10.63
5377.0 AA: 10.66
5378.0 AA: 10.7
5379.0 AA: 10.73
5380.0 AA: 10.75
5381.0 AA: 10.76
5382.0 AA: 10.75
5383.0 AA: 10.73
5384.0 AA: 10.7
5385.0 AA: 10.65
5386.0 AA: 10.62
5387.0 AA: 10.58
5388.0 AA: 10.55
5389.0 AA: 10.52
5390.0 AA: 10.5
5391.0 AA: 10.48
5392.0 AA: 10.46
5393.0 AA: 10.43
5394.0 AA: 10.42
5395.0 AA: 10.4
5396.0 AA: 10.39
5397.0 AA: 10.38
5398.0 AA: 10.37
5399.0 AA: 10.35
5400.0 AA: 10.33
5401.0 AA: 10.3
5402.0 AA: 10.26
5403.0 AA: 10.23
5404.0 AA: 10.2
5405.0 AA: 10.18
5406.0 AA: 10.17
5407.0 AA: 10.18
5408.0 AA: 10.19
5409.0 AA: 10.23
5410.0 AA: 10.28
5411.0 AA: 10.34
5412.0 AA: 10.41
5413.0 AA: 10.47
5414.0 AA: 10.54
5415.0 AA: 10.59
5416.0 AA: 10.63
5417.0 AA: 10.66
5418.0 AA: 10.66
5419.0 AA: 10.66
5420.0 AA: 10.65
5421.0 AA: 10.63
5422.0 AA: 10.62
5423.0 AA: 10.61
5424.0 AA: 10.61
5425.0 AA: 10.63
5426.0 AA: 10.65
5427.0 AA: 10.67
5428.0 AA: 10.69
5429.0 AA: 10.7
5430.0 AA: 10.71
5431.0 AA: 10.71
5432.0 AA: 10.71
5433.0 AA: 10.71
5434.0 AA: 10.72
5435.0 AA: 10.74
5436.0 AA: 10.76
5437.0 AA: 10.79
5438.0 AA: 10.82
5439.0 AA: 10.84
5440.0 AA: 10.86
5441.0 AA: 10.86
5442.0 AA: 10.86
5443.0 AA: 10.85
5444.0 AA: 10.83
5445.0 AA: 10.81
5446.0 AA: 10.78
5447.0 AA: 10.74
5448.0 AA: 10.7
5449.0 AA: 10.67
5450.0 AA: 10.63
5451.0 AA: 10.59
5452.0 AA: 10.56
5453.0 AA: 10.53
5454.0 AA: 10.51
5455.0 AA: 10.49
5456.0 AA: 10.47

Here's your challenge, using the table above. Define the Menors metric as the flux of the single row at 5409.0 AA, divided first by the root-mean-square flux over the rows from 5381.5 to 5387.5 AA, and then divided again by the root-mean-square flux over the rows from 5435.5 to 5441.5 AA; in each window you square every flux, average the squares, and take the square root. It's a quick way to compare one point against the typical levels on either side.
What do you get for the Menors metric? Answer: 0.0886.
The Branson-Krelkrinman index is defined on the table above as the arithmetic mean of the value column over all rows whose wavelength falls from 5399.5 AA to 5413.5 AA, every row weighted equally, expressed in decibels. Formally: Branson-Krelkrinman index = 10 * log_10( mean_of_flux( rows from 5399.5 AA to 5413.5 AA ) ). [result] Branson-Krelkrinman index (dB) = 10.1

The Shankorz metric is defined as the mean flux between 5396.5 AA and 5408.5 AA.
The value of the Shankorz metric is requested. 10.3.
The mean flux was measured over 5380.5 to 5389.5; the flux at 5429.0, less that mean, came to 0.05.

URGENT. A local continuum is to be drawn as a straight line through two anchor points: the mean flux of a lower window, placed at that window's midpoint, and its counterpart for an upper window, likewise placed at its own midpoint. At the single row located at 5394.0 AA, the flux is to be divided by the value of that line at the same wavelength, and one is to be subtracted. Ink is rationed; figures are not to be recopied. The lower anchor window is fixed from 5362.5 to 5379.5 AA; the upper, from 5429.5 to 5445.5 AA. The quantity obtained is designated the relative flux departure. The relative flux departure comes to -0.0286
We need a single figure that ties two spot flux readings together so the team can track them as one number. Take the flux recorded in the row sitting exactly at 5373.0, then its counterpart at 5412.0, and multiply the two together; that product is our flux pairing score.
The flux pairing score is 110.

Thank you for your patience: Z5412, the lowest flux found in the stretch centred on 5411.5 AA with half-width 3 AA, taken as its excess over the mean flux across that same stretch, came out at -0.15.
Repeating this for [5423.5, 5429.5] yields -0.05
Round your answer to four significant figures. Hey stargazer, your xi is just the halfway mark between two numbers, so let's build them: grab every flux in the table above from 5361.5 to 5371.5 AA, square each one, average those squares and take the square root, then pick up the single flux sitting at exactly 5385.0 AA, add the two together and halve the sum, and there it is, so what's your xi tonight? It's 10.72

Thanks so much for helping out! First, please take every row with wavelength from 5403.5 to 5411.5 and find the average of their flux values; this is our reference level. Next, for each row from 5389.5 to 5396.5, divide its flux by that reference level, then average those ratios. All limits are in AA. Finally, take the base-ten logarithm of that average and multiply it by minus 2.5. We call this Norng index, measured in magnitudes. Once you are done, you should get -0.023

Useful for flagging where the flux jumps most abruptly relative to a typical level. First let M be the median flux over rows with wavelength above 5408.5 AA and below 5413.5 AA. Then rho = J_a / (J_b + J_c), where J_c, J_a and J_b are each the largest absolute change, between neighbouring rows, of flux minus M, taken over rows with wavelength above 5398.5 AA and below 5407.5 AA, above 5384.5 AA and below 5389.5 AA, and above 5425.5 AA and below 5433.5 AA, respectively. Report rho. 0.67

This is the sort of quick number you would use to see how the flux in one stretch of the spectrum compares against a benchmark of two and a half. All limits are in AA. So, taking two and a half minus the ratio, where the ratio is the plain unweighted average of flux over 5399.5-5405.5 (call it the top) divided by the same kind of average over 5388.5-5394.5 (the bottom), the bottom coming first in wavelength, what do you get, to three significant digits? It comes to 1.52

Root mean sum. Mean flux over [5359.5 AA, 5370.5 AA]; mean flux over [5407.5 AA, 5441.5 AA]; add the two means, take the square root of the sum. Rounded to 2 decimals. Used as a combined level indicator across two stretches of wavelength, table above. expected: 4.64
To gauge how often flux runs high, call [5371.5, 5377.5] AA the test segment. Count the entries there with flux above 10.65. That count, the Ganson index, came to 1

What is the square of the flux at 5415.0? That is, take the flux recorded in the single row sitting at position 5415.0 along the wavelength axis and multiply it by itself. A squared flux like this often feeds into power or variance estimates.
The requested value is 112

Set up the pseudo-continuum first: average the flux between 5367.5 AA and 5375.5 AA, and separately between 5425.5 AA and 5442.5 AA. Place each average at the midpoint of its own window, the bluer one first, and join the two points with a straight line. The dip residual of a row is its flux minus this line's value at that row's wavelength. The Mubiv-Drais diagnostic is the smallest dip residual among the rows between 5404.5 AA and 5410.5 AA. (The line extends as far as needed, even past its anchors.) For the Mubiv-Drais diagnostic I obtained -0.52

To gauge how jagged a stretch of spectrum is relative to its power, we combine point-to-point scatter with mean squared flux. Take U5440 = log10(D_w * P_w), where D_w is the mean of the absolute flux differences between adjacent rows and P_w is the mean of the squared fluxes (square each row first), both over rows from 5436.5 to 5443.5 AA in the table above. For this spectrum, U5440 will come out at 0.19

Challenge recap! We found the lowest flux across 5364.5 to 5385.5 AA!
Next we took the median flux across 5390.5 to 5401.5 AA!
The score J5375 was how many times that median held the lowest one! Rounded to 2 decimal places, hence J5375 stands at 0.98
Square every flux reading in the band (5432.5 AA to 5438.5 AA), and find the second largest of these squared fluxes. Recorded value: 116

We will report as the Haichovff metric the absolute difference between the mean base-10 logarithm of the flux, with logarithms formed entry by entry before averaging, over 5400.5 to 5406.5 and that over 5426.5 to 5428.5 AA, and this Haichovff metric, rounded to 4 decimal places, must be 0.0190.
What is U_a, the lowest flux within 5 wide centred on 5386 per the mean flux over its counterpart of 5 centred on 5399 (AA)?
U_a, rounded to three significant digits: 1.02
